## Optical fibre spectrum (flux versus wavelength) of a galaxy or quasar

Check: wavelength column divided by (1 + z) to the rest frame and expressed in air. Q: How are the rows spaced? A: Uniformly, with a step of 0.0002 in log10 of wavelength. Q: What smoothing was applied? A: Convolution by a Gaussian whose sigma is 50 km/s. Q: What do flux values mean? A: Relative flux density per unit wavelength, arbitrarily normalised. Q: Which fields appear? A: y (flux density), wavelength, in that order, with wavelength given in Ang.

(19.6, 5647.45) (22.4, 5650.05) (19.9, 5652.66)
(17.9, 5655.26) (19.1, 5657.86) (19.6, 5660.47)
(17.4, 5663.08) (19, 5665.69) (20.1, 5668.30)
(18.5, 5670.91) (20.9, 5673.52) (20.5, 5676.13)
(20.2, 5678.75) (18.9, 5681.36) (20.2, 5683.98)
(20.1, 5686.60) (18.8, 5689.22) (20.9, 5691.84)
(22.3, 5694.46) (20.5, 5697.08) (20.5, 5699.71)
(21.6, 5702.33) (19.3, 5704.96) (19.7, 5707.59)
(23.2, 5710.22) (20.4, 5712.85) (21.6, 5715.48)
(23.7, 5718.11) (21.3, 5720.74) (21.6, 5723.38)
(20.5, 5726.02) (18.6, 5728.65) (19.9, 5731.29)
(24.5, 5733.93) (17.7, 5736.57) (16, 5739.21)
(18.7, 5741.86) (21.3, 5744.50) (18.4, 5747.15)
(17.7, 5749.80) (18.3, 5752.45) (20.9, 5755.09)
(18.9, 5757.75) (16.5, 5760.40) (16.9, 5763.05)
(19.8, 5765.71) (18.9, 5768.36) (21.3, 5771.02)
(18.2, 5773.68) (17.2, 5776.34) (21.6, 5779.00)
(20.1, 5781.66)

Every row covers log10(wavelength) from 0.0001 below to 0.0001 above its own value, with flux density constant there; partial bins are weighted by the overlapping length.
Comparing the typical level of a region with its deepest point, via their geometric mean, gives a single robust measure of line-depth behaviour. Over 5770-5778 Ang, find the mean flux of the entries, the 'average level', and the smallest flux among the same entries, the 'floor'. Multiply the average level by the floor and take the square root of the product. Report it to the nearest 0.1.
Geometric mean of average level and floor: 18.0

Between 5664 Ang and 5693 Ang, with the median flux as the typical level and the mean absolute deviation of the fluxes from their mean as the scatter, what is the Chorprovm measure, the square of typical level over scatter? 724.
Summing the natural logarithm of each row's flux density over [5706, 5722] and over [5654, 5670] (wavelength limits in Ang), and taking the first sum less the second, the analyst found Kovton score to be 0.83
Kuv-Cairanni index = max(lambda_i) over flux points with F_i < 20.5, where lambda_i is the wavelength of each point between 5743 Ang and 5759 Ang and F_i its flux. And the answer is 5757.75 Ang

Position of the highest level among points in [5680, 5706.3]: 5694.46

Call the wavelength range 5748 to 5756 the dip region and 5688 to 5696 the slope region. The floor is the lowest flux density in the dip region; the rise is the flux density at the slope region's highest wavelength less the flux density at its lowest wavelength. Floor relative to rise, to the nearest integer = 5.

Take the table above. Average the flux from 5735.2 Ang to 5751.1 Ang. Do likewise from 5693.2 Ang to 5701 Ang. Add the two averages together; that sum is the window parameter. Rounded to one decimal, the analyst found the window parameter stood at 39.4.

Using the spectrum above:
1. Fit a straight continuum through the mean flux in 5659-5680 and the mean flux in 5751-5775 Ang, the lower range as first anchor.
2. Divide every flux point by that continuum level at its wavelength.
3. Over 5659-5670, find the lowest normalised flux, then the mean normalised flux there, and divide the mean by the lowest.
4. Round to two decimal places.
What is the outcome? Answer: 1.09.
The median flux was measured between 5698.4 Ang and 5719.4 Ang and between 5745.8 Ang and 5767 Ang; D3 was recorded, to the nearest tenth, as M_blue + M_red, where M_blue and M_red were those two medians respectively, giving 39.4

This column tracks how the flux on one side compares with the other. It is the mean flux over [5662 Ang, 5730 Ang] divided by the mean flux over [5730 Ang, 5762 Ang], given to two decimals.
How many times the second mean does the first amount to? 1.07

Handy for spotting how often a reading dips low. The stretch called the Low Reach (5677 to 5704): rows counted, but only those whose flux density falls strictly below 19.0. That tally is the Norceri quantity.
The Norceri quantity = 2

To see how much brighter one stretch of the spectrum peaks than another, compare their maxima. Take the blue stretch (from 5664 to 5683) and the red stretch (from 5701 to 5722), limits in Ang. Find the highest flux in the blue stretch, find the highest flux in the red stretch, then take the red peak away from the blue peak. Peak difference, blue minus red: -2.8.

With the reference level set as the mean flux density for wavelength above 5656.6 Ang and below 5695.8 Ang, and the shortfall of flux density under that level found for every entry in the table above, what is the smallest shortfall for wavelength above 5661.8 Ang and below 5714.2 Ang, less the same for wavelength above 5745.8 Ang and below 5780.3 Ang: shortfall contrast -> -2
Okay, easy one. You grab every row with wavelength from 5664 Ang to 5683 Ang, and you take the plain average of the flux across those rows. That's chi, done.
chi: 19.7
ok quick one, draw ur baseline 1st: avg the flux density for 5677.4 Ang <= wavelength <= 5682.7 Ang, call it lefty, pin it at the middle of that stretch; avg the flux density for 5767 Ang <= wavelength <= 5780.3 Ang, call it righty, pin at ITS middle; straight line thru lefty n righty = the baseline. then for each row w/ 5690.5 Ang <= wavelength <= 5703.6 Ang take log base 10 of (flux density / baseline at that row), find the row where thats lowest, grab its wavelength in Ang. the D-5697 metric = 5697.08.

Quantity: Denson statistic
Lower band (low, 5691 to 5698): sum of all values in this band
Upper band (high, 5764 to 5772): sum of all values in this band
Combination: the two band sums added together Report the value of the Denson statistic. 124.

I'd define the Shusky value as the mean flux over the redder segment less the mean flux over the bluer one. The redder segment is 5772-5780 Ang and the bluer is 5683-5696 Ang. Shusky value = -1.5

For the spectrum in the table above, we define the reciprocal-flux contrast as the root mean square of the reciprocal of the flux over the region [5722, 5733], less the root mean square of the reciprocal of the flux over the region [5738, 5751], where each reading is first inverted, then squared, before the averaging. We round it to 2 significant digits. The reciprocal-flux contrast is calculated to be -0.0051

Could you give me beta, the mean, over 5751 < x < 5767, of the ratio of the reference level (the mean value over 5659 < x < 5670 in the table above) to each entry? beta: 1.03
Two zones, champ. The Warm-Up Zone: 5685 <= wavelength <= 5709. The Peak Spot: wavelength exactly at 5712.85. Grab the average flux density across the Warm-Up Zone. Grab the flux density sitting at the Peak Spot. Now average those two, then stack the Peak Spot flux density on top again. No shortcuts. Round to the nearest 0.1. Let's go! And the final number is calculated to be 40.8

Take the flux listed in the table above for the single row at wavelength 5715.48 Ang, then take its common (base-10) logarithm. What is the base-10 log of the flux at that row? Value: 1.33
